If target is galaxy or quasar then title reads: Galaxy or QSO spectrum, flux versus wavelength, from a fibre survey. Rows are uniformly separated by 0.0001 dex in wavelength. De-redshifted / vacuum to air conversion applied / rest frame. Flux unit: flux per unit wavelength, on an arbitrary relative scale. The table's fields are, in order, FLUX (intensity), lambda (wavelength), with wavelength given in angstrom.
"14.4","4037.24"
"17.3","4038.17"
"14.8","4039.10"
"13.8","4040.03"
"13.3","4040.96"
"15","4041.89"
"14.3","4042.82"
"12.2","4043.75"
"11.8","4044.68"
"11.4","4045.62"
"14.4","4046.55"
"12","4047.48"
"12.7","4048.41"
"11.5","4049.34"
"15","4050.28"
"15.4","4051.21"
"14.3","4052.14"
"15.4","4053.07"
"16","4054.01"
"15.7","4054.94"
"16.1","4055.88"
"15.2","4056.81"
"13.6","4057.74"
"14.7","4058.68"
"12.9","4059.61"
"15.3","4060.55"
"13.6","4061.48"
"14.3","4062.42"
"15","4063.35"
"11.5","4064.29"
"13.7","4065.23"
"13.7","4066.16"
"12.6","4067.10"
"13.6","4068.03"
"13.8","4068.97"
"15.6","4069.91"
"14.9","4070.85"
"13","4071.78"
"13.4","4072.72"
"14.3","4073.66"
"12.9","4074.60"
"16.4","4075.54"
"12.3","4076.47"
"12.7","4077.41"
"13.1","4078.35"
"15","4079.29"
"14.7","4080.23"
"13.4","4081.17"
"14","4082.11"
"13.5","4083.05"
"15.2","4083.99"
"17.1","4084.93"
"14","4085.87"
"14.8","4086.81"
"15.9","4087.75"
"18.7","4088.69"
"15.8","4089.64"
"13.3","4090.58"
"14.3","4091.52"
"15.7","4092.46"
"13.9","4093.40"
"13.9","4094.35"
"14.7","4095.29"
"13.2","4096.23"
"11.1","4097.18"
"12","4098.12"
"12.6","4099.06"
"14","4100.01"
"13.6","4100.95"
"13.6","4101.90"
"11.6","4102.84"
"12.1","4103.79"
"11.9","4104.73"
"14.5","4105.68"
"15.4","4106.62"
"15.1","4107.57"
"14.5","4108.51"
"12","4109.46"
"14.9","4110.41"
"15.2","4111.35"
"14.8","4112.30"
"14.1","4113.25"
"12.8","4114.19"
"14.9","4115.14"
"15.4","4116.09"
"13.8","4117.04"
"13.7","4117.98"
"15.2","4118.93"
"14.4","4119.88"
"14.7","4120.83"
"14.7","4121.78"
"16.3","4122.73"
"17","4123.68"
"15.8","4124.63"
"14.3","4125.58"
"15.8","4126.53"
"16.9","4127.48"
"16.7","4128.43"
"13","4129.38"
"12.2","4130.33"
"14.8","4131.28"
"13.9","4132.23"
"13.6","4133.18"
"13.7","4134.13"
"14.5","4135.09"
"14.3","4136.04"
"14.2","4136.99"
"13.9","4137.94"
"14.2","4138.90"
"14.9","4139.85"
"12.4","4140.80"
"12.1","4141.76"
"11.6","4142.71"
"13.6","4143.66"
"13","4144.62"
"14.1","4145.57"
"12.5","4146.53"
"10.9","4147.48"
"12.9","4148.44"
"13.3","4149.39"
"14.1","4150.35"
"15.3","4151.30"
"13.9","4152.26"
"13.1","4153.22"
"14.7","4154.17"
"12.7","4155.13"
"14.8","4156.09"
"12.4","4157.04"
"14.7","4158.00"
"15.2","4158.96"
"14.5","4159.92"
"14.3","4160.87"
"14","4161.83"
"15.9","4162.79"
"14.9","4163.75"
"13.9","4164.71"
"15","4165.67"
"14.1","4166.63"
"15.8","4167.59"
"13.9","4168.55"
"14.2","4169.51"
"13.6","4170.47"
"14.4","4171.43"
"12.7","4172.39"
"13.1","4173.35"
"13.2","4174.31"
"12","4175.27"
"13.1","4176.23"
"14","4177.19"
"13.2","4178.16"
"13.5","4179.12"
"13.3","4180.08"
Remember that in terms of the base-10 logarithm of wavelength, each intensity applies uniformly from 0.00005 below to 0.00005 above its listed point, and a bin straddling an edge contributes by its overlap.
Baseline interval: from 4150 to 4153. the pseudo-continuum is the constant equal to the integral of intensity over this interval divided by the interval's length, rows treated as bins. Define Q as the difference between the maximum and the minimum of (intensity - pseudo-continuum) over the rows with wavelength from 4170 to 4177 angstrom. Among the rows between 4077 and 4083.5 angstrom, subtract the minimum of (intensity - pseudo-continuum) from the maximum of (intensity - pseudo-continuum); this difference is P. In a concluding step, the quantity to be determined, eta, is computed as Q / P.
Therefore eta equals 1.0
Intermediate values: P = 2.3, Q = 2.4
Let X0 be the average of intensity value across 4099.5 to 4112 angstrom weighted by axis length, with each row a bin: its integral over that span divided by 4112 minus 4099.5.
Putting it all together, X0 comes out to 13.7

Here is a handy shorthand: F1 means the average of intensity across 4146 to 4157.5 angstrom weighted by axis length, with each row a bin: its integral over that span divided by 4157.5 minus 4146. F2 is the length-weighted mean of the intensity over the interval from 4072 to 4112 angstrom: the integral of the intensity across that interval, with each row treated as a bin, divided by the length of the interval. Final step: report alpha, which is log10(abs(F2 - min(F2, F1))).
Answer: -0.18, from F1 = 13.4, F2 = 14.0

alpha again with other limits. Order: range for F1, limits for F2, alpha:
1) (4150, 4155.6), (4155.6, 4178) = -1.05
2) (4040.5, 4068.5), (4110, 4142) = -0.19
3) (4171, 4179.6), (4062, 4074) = -0.26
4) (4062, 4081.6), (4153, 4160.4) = -0.60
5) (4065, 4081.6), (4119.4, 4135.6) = 0.00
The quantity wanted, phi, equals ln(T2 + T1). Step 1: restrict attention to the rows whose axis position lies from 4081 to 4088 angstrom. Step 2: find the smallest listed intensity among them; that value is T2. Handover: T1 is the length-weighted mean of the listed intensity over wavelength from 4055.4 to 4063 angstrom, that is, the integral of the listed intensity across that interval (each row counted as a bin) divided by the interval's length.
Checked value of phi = 3.33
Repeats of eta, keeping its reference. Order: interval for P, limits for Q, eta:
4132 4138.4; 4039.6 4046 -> 4.0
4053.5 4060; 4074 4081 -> 1.3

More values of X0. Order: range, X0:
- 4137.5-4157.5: 13.4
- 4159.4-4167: 14.6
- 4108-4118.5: 14.2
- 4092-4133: 14.2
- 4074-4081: 13.9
